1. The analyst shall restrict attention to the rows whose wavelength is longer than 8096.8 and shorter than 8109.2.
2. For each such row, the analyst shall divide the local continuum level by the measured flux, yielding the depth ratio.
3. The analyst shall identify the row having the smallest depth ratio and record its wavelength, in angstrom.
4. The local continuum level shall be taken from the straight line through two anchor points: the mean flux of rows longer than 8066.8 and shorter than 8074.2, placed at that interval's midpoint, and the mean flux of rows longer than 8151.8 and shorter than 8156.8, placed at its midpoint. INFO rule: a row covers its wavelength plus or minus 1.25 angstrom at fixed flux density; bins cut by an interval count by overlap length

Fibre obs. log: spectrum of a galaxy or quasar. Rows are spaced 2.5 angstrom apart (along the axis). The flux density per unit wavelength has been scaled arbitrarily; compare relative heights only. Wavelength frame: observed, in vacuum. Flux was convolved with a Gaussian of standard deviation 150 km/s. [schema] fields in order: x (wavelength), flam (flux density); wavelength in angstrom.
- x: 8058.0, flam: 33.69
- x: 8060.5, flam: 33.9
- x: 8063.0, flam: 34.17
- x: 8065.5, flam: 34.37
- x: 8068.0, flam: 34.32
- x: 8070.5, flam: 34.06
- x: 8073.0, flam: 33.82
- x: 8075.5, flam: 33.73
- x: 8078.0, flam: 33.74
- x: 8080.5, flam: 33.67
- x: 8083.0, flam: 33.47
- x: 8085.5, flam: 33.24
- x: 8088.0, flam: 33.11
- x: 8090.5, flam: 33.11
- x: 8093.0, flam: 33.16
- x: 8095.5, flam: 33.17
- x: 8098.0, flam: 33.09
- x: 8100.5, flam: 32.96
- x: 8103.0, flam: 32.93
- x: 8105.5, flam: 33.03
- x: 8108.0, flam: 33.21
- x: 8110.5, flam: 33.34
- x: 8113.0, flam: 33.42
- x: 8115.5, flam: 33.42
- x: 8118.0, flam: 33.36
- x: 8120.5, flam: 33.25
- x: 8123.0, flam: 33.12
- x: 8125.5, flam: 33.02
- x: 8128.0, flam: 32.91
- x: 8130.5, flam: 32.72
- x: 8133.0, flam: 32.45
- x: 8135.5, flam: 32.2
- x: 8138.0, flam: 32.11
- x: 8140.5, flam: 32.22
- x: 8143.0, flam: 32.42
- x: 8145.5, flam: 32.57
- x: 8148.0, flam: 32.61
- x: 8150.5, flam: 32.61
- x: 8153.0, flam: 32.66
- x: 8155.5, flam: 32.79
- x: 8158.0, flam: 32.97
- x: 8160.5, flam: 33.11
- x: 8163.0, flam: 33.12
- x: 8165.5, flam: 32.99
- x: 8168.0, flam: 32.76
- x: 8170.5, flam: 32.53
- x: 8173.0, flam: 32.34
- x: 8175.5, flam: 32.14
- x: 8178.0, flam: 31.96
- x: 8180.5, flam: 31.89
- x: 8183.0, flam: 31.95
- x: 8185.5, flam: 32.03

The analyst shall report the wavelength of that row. 8108.0 angstrom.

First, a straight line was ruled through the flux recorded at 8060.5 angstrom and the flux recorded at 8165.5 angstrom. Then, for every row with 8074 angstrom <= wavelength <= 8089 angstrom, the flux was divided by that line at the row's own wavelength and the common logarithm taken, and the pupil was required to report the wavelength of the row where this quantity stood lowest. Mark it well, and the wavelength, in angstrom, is 8088.0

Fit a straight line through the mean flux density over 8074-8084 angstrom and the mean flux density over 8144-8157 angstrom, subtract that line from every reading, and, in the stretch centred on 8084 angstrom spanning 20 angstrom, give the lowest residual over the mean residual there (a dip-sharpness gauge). 2.4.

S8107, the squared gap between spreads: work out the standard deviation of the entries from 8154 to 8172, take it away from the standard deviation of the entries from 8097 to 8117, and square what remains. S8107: 0.00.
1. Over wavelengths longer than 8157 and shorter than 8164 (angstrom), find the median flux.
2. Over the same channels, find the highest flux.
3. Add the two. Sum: 66.2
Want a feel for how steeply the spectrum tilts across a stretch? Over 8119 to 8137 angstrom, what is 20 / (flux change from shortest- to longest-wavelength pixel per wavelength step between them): -286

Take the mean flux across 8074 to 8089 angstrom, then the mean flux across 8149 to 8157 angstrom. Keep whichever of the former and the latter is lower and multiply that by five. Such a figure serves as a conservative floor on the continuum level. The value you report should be 163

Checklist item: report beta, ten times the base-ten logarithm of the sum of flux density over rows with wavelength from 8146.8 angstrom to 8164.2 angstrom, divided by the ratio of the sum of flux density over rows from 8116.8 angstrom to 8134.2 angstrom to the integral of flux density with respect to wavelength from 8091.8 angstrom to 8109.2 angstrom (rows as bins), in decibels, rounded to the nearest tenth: 27.6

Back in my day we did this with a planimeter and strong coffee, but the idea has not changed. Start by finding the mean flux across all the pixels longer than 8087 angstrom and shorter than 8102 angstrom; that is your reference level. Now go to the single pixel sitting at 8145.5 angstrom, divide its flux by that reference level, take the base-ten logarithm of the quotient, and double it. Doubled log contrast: -0.01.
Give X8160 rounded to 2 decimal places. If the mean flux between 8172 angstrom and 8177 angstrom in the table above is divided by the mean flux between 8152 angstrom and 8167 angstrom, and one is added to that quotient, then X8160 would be 1.98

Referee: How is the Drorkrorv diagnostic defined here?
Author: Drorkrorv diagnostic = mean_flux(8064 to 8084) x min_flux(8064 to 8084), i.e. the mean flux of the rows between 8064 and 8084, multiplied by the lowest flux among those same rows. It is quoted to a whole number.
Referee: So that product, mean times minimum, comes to 1135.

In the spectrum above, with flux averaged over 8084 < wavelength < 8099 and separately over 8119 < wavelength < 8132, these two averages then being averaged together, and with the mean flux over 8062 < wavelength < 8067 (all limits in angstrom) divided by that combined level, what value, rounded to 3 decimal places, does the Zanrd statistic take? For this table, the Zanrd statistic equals 1.036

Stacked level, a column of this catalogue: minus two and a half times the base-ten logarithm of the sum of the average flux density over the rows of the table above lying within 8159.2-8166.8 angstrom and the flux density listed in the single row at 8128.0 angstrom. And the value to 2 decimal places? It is -4.55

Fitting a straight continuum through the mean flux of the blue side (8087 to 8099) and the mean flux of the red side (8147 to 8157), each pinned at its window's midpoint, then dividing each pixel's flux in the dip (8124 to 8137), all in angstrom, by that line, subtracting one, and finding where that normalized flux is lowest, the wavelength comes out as 8135.5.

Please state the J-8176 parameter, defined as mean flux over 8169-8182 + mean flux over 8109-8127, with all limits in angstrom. 65.4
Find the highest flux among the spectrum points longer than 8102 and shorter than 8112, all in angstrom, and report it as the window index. 33.34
